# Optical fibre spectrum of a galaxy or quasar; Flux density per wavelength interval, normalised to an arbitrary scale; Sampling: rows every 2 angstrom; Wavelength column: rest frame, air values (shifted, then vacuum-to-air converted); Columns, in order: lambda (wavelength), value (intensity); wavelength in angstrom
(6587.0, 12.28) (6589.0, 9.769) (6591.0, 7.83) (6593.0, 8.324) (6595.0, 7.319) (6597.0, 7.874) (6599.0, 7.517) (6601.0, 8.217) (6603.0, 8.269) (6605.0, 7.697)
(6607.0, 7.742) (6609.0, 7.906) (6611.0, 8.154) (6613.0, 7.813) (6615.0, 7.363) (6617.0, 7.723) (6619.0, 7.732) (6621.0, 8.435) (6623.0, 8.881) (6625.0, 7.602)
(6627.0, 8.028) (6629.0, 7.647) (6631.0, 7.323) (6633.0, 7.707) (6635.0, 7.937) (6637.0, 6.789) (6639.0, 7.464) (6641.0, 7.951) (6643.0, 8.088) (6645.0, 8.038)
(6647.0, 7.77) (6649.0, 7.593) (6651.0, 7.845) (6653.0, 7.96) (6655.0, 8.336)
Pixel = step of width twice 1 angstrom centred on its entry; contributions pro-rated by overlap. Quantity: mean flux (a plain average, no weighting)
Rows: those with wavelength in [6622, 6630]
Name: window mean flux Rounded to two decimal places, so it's 8.04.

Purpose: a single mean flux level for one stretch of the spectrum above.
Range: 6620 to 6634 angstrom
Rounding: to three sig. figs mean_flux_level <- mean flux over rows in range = 7.95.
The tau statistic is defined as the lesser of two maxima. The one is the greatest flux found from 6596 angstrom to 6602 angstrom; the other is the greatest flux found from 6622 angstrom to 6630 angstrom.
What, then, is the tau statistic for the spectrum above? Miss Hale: 8.22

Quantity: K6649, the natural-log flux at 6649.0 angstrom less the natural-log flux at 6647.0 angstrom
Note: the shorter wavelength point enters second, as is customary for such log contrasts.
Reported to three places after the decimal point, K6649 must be -0.023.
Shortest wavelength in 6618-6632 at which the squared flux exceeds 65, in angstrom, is 6621.0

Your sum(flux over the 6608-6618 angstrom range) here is 39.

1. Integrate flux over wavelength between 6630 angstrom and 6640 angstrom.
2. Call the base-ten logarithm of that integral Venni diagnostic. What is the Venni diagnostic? 1.87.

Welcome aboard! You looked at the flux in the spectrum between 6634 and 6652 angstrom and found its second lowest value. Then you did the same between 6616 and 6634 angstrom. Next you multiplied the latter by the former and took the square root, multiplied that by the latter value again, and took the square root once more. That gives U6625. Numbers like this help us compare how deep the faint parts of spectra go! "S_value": 7.57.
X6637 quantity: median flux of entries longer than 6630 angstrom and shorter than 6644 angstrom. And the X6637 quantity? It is 7.71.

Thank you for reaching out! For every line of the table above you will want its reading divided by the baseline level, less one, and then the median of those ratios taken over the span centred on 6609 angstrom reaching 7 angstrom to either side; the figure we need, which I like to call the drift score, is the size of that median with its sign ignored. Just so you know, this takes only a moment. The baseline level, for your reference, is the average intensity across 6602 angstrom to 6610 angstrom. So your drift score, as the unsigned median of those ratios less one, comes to 0.0115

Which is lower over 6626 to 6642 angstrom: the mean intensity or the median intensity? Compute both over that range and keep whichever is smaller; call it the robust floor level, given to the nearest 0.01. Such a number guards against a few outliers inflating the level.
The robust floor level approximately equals 7.61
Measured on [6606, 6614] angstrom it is 7.86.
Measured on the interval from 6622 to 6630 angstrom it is 7.84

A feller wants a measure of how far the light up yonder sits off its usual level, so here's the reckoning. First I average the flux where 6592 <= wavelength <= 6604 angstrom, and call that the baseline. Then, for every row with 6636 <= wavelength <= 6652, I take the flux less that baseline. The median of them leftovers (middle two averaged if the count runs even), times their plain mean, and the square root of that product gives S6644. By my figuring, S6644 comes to 0.16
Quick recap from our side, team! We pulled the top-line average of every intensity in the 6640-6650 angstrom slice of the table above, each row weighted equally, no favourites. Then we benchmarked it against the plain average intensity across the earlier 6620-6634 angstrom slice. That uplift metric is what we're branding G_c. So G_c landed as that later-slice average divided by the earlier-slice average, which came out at 0.99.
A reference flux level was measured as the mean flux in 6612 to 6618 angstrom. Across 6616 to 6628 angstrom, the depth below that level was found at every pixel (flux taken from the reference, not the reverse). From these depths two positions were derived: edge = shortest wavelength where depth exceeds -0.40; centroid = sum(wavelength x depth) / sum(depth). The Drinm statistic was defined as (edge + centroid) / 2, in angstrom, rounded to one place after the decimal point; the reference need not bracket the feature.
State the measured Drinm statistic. 6619.8 angstrom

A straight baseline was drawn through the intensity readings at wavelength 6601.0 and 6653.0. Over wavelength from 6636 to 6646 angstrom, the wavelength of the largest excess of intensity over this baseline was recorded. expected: 6643.0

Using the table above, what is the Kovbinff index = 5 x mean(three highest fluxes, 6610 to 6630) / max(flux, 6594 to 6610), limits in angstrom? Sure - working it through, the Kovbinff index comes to 5.13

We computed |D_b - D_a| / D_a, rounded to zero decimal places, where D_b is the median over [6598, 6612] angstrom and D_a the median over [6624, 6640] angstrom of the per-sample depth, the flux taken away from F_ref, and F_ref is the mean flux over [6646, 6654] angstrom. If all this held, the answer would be 2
